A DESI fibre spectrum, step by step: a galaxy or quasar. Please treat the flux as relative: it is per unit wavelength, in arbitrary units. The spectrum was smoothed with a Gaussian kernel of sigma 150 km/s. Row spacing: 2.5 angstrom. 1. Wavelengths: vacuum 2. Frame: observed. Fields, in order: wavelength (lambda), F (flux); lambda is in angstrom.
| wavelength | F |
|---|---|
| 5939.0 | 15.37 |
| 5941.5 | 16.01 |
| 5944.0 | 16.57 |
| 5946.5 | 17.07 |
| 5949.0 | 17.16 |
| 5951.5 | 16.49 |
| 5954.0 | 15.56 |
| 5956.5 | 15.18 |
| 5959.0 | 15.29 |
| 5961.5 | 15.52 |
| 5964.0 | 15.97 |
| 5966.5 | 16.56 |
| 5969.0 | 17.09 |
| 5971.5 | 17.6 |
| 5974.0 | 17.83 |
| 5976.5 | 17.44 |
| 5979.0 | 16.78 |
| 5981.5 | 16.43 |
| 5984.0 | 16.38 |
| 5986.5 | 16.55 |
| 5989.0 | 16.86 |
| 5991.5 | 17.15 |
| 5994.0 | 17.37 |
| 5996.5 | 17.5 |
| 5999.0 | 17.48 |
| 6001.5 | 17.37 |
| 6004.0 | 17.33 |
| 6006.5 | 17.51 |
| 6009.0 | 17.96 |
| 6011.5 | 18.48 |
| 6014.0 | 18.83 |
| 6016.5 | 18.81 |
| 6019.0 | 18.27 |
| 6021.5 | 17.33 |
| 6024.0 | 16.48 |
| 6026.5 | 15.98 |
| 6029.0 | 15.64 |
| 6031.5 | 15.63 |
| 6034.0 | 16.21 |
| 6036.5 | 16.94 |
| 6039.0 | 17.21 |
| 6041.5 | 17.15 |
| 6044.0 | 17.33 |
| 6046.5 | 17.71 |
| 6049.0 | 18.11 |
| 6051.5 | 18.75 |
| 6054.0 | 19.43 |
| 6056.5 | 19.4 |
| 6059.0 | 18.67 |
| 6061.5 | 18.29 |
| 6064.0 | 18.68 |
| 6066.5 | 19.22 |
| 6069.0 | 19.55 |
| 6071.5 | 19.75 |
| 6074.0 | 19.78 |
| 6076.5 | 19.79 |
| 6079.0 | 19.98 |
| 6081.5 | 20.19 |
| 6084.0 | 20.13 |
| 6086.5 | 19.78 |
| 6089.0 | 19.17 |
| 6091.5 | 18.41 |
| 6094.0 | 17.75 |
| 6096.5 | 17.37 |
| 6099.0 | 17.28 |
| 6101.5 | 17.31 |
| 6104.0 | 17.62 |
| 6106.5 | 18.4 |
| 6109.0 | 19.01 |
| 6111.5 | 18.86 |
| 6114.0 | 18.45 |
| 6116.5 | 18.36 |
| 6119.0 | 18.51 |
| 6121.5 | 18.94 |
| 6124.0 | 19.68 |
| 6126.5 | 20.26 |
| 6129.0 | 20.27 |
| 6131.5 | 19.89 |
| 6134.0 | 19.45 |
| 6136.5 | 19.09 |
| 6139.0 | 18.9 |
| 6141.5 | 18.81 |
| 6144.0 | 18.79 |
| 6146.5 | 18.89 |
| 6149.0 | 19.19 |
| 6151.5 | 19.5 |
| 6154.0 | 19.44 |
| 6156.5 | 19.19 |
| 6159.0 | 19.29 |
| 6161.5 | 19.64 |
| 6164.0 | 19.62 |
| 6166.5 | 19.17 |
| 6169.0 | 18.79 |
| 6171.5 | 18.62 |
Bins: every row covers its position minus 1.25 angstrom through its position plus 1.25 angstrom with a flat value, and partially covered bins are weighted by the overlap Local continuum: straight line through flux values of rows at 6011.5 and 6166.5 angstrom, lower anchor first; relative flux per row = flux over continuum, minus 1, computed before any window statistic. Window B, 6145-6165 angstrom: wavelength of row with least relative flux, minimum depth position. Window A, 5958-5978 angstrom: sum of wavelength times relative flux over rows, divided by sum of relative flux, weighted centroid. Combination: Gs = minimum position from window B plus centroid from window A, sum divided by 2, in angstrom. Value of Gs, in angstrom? 6055.6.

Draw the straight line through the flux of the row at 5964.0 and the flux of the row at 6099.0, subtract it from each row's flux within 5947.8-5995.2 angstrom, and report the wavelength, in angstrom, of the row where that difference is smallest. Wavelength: 5956.5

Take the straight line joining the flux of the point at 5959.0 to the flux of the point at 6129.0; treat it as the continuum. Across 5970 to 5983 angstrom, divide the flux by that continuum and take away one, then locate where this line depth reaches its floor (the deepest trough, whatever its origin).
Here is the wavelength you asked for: 5981.5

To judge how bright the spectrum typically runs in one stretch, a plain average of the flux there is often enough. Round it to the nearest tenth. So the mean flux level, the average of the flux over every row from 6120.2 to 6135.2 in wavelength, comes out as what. 19.7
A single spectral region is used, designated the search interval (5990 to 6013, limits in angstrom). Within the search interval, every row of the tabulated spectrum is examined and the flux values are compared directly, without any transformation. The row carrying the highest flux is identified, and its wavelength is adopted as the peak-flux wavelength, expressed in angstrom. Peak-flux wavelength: 6011.5 angstrom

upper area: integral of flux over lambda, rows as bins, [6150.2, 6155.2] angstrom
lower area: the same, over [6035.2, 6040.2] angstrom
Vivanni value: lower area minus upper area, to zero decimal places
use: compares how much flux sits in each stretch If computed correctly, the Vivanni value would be -12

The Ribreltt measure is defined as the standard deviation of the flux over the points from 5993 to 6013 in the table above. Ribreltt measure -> 0.4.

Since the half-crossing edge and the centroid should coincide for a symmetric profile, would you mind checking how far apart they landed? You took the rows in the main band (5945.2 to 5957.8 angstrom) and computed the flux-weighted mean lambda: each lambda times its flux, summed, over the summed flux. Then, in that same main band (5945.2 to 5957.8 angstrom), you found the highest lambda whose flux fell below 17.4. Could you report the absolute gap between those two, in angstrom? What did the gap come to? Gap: 5.2 angstrom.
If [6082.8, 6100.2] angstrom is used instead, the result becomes 7.8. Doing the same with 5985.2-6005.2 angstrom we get 8.7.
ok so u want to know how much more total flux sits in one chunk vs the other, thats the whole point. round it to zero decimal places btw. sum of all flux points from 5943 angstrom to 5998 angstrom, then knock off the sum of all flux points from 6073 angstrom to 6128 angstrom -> -49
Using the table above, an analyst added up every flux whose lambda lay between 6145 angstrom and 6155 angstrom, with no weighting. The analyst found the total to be 77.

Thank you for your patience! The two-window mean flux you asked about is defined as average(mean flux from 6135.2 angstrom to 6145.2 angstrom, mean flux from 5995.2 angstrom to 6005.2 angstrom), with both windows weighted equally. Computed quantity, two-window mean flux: 18.2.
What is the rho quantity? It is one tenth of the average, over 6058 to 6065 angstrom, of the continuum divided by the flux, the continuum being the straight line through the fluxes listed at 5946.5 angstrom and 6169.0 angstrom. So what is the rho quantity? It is 0.097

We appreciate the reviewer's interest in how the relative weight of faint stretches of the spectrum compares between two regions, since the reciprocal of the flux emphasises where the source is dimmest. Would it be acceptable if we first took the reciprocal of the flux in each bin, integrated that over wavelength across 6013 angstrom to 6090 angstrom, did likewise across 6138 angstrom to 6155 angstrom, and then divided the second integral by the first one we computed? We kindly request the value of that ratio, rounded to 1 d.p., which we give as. 0.2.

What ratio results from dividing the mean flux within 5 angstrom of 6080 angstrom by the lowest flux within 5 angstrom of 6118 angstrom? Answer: 1.09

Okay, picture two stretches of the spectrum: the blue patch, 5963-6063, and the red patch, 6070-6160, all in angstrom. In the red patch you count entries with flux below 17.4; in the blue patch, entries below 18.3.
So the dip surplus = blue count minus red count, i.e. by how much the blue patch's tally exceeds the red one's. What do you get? 30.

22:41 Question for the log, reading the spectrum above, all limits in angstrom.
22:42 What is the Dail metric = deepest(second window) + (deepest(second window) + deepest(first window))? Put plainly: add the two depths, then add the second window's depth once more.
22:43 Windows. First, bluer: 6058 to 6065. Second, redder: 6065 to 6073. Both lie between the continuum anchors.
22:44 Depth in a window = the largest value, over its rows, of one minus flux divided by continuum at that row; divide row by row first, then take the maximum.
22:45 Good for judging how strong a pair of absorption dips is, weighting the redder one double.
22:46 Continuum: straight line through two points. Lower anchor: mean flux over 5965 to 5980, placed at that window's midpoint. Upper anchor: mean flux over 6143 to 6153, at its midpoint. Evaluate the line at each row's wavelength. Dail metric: -0.116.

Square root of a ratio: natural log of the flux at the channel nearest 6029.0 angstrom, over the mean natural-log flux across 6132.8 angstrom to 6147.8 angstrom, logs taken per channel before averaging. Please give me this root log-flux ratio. 0.97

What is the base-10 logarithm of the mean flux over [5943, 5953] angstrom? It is 1.23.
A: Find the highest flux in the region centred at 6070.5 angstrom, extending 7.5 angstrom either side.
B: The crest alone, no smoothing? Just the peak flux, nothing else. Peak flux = 19.79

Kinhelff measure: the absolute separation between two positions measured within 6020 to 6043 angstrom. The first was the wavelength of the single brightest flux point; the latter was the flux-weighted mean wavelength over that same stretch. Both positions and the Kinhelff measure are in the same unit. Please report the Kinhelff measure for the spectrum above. 10.1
